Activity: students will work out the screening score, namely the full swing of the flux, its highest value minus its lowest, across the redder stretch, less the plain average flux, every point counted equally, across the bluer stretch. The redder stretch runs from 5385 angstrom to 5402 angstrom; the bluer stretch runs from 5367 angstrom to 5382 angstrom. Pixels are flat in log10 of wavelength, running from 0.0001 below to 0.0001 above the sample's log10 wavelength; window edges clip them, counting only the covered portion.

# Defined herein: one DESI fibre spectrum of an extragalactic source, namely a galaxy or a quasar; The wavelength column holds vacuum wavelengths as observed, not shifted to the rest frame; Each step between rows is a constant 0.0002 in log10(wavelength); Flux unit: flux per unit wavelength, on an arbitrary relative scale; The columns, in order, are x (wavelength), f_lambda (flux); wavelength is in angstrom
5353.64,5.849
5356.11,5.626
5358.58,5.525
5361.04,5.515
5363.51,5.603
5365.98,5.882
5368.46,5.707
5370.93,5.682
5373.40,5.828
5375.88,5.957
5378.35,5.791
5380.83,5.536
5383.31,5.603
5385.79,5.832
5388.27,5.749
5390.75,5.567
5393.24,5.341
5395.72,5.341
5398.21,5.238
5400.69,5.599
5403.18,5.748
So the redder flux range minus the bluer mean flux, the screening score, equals -5.2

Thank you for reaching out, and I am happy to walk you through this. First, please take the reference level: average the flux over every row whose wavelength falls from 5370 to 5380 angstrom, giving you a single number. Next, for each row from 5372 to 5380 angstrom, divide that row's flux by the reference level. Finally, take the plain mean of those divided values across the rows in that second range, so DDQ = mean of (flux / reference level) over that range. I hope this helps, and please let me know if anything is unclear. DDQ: 1.01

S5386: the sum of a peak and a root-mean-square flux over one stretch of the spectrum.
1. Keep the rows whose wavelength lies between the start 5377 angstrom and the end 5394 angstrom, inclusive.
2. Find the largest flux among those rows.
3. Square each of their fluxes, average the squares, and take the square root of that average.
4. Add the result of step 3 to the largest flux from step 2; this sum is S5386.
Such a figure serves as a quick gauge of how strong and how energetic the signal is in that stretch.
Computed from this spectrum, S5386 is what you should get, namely 11.5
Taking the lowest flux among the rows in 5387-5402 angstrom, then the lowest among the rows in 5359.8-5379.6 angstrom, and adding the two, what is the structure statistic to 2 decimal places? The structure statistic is 10.75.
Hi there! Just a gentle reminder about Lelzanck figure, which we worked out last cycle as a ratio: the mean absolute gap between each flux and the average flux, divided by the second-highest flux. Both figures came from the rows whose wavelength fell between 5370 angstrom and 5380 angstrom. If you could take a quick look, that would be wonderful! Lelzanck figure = 0.013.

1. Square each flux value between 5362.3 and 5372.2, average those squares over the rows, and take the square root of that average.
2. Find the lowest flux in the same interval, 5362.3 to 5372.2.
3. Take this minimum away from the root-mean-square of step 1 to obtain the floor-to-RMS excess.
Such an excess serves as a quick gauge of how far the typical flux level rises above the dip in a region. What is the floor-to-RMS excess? 0.116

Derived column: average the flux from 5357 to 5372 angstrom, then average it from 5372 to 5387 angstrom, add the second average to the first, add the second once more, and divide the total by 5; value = 3.43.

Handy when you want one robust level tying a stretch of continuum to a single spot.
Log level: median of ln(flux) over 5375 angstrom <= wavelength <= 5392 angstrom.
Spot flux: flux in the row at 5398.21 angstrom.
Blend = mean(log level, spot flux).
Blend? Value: 3.49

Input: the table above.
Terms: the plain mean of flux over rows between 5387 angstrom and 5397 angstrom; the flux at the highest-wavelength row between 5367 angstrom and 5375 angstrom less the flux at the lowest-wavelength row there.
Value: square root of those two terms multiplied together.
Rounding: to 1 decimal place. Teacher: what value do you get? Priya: 0.8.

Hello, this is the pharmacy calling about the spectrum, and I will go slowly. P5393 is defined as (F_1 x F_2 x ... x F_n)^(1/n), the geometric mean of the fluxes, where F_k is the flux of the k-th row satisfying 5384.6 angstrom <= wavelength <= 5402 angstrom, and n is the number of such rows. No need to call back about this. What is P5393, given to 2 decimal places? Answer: 5.52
